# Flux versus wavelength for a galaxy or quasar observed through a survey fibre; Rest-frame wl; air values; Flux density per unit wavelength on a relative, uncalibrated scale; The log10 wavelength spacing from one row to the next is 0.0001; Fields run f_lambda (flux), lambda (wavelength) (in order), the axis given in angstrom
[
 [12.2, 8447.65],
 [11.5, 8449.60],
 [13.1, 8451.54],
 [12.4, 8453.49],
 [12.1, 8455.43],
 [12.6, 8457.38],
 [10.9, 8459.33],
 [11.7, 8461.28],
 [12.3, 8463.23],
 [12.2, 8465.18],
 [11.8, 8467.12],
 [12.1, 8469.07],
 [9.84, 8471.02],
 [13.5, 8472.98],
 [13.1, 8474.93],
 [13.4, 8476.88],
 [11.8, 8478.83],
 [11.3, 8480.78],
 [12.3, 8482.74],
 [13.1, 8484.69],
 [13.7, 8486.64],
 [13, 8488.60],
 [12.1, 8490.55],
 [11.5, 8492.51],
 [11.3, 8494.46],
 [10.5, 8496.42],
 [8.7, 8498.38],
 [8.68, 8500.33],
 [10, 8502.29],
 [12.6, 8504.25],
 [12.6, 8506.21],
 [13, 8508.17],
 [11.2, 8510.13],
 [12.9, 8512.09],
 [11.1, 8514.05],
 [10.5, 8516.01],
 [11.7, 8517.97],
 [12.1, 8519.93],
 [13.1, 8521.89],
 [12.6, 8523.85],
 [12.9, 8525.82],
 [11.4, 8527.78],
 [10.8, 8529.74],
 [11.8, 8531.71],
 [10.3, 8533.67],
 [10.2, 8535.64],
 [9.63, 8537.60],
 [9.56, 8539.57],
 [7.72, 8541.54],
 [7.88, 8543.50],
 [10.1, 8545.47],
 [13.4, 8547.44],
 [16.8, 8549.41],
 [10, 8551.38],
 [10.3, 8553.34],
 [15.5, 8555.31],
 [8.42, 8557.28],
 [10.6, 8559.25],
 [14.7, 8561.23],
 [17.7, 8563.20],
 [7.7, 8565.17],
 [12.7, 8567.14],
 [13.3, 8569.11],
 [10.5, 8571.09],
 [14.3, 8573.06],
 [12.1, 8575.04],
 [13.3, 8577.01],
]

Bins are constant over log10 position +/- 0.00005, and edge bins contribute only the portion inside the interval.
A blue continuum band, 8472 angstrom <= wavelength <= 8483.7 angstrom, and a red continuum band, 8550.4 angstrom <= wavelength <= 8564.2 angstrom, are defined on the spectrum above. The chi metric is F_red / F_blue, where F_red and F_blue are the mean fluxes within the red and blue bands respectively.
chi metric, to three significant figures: 0.992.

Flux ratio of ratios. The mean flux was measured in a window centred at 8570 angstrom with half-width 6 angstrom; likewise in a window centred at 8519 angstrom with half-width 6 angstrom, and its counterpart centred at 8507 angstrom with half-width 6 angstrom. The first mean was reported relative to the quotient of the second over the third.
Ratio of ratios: 12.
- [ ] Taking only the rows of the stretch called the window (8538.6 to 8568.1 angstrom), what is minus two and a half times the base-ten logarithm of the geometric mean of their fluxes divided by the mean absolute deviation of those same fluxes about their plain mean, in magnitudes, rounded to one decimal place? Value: -1.5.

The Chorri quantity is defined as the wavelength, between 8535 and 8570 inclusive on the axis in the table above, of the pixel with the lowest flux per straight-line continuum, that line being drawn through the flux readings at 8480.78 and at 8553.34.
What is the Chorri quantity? 8541.54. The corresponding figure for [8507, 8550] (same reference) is 8541.54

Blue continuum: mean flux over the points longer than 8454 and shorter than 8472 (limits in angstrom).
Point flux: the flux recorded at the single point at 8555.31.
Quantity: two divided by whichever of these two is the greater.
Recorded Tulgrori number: 0.129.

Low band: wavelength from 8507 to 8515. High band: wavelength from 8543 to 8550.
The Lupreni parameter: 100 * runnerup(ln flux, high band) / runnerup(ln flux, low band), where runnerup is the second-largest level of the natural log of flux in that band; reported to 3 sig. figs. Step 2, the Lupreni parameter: 101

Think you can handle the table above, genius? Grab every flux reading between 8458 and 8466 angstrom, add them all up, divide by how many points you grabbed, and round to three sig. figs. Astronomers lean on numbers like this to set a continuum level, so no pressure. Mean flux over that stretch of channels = 11.8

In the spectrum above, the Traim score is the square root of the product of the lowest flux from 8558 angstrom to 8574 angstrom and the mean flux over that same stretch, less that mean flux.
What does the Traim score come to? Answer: -2.8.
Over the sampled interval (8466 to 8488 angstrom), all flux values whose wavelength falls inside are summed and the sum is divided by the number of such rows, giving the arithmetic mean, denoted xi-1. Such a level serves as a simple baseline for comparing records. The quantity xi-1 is 12.4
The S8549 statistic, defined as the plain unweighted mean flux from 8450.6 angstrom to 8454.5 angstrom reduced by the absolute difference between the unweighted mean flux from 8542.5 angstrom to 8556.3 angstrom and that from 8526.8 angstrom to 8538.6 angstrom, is 11.4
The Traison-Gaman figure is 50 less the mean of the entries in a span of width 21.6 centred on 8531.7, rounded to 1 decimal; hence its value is 39.1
